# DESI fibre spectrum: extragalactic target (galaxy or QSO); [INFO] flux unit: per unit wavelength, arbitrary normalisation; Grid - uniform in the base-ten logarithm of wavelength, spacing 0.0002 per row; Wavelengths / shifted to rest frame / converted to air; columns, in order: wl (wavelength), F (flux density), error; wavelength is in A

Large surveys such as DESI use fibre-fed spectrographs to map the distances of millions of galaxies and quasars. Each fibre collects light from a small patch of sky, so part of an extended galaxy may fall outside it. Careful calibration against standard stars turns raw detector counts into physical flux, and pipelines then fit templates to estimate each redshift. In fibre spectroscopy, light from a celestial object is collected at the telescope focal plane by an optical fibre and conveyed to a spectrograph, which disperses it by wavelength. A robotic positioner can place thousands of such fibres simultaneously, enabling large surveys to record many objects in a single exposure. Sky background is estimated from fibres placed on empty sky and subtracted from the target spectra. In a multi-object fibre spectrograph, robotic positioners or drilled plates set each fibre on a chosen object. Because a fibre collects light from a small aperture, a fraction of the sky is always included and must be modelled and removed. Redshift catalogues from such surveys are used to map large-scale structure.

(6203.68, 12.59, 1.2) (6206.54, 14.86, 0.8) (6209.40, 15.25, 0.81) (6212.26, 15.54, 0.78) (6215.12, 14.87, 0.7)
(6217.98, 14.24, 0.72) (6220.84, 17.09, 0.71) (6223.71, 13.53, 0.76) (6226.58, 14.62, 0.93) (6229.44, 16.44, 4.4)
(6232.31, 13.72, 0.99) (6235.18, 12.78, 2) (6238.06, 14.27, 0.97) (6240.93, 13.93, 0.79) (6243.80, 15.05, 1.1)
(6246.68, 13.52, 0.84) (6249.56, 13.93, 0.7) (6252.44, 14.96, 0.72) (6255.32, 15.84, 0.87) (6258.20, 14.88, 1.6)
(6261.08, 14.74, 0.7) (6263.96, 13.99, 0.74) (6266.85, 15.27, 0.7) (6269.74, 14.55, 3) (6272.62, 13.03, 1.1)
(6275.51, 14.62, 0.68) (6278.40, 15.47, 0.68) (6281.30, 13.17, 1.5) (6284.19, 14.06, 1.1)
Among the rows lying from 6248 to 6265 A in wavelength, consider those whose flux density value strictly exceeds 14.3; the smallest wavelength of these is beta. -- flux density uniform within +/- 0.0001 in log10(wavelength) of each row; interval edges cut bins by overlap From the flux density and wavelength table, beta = 6252.44 A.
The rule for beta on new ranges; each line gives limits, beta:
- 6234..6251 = 6243.80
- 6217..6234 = 6220.84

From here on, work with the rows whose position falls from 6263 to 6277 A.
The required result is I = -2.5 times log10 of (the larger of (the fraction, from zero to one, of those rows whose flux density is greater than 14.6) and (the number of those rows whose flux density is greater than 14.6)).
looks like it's -0.75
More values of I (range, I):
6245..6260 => -1.19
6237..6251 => 0.00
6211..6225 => -1.19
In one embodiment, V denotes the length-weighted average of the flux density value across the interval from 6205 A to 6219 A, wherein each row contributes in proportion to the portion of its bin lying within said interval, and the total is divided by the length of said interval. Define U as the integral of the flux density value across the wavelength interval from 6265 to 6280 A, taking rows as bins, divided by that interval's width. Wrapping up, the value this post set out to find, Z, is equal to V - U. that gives 0.4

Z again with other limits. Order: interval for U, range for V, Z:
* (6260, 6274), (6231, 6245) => -0.4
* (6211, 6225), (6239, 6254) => -0.8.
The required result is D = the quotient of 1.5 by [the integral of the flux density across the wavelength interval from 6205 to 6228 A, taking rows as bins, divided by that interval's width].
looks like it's 0.100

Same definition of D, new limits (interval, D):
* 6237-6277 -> 0.104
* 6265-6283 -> 0.105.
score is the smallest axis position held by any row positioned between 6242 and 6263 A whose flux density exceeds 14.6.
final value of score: 6243.80 A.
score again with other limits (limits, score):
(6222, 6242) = 6226.58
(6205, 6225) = 6206.54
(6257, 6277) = 6258.20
